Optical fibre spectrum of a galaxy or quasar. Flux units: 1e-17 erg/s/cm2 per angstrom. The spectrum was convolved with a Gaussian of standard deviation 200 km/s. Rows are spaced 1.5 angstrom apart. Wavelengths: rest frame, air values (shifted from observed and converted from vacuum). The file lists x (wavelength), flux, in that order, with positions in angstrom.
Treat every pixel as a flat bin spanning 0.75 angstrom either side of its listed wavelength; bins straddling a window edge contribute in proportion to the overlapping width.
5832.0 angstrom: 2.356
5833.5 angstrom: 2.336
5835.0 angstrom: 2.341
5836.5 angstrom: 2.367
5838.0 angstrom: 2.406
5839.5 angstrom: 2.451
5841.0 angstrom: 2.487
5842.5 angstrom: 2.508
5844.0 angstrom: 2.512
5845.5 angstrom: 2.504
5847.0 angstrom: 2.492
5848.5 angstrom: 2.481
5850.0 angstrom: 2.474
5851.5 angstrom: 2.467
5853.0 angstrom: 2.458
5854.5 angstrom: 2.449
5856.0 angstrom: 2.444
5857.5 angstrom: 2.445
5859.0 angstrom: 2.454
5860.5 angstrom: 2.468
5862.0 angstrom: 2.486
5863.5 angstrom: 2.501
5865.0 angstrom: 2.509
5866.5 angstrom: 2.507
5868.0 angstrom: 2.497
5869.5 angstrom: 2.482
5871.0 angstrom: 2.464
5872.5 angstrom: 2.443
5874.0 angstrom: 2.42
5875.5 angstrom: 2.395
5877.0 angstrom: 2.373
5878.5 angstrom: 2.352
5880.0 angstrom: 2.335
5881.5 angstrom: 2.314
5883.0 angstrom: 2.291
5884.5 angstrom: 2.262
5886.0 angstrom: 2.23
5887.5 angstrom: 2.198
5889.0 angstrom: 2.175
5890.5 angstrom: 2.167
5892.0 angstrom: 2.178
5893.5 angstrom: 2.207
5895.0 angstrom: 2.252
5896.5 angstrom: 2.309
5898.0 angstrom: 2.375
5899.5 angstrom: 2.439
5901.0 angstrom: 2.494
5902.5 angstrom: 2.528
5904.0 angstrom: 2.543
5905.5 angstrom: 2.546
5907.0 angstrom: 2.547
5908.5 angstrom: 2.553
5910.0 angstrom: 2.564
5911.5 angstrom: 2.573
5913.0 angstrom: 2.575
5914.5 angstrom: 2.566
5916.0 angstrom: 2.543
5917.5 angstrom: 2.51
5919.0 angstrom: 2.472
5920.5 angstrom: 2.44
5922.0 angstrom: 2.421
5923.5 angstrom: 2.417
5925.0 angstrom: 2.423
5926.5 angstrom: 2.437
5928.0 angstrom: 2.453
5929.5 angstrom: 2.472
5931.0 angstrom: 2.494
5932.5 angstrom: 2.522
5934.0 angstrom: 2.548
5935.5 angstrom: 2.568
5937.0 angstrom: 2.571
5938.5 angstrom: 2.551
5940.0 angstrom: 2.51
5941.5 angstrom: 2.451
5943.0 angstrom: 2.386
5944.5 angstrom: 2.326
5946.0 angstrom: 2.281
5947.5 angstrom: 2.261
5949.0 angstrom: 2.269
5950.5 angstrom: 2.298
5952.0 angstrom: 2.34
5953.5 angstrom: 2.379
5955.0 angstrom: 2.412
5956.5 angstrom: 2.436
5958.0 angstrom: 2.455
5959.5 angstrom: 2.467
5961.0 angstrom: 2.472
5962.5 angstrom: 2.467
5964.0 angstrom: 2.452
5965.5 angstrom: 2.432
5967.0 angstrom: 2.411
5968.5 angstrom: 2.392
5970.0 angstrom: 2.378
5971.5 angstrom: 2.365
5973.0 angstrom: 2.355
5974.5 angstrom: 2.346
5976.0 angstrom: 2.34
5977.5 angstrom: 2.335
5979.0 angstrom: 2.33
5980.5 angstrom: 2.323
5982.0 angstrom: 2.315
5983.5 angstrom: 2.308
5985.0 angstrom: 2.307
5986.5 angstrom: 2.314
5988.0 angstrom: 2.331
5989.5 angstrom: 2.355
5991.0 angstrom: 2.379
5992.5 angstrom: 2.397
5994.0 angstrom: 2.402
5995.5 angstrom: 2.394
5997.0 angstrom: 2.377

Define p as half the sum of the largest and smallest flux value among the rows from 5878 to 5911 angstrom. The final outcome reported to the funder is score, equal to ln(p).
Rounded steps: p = 2.37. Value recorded 0.861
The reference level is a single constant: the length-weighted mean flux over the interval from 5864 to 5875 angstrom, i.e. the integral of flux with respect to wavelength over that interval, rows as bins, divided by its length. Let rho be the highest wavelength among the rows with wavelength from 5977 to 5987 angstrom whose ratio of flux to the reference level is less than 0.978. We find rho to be 5986.5 angstrom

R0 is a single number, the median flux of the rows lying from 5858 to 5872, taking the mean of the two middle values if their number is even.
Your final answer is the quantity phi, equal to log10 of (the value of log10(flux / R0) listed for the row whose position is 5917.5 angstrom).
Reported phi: -2.4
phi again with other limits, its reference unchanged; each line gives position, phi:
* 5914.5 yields -1.9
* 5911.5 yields -1.8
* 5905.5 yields -2.0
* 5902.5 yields -2.1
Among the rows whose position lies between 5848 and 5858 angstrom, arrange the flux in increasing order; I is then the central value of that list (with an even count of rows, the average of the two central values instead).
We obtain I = 2.46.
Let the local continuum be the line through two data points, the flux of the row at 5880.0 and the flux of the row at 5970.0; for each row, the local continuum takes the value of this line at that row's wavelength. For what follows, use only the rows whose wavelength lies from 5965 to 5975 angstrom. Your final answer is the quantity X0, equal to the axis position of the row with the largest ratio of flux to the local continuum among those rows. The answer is 5965.5 angstrom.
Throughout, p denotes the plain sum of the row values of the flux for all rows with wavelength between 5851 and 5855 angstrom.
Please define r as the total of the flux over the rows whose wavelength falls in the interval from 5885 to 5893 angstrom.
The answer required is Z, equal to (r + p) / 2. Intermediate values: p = 7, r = 10.9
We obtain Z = 9.2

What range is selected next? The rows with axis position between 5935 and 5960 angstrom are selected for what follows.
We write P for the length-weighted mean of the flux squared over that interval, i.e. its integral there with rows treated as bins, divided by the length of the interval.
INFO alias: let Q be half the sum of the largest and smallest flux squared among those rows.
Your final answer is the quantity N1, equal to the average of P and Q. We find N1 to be 5.8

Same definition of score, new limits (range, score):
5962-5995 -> 0.870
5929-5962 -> 0.882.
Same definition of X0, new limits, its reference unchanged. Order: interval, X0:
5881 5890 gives 5881.5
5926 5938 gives 5937.0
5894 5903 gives 5902.5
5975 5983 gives 5976.0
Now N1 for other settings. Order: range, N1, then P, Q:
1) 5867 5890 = 5.5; 5.53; 5.5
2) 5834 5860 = 6.0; 6.03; 5.9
